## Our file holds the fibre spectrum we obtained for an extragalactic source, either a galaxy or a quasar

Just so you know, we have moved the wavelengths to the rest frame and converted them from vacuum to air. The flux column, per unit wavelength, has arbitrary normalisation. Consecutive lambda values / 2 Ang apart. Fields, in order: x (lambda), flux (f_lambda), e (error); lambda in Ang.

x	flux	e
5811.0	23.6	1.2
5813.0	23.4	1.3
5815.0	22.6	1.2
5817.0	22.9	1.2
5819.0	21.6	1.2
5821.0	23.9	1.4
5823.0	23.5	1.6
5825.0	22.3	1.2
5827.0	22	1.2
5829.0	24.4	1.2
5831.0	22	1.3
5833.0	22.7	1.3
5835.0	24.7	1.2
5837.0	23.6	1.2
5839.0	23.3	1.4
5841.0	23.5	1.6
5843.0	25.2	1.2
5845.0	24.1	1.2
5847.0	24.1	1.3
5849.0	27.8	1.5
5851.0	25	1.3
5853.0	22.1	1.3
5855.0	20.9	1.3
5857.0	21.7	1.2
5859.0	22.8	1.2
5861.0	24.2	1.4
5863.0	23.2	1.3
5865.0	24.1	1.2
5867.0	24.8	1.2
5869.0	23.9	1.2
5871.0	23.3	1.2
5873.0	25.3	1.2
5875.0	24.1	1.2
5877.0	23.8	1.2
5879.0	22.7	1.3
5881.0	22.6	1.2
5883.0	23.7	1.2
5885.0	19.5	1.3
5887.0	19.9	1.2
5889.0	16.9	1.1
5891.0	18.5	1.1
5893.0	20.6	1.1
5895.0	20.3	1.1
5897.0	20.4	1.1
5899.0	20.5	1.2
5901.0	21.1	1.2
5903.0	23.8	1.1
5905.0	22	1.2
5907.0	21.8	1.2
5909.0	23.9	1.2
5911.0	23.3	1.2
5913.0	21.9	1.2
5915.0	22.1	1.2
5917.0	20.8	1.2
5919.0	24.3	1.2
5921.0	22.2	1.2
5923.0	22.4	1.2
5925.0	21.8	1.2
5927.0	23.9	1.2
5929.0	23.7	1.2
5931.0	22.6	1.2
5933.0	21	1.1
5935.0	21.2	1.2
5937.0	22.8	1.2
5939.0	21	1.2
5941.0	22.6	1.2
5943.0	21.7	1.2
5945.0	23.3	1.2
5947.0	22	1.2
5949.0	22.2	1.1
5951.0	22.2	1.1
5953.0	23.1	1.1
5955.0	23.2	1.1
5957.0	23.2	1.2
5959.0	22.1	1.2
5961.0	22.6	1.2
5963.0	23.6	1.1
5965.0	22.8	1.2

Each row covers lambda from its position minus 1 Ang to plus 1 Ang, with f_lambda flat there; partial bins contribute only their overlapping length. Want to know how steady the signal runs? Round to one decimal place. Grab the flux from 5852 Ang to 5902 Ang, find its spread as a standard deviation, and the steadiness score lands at 2.1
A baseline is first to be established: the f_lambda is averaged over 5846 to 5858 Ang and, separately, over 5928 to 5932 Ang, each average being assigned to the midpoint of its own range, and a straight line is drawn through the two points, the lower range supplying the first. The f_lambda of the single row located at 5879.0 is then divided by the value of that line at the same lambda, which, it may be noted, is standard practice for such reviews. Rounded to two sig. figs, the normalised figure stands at 0.97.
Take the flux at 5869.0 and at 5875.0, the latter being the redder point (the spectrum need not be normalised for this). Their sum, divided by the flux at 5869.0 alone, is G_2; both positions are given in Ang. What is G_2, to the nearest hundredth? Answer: 2.01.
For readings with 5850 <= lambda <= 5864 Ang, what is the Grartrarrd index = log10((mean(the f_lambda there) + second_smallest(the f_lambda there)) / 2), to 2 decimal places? 1.35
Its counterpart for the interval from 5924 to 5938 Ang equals 1.34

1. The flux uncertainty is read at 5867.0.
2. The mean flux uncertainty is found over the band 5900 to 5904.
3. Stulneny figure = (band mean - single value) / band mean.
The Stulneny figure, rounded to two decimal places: -0.04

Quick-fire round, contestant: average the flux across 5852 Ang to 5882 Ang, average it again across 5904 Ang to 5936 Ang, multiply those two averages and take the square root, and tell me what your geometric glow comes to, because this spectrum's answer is 22.9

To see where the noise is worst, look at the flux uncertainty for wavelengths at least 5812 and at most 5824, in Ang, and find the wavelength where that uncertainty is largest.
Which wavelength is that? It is 5823.0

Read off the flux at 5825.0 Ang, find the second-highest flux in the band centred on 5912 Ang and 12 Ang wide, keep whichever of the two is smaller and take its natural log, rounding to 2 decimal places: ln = 3.10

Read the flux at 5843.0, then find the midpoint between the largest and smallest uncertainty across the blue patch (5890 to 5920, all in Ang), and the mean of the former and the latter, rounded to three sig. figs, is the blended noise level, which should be 13.2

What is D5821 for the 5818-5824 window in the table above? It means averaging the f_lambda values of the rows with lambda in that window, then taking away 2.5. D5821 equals 20.5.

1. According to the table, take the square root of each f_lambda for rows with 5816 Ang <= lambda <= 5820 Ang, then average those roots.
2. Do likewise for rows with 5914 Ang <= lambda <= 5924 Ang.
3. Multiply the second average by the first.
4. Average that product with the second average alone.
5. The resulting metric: 13.5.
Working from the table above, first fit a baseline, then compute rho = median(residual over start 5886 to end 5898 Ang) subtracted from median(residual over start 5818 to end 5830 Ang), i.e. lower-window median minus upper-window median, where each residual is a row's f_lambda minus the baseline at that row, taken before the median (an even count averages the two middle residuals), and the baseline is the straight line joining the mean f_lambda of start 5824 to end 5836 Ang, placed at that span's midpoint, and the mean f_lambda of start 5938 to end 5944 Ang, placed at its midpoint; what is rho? 2.0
